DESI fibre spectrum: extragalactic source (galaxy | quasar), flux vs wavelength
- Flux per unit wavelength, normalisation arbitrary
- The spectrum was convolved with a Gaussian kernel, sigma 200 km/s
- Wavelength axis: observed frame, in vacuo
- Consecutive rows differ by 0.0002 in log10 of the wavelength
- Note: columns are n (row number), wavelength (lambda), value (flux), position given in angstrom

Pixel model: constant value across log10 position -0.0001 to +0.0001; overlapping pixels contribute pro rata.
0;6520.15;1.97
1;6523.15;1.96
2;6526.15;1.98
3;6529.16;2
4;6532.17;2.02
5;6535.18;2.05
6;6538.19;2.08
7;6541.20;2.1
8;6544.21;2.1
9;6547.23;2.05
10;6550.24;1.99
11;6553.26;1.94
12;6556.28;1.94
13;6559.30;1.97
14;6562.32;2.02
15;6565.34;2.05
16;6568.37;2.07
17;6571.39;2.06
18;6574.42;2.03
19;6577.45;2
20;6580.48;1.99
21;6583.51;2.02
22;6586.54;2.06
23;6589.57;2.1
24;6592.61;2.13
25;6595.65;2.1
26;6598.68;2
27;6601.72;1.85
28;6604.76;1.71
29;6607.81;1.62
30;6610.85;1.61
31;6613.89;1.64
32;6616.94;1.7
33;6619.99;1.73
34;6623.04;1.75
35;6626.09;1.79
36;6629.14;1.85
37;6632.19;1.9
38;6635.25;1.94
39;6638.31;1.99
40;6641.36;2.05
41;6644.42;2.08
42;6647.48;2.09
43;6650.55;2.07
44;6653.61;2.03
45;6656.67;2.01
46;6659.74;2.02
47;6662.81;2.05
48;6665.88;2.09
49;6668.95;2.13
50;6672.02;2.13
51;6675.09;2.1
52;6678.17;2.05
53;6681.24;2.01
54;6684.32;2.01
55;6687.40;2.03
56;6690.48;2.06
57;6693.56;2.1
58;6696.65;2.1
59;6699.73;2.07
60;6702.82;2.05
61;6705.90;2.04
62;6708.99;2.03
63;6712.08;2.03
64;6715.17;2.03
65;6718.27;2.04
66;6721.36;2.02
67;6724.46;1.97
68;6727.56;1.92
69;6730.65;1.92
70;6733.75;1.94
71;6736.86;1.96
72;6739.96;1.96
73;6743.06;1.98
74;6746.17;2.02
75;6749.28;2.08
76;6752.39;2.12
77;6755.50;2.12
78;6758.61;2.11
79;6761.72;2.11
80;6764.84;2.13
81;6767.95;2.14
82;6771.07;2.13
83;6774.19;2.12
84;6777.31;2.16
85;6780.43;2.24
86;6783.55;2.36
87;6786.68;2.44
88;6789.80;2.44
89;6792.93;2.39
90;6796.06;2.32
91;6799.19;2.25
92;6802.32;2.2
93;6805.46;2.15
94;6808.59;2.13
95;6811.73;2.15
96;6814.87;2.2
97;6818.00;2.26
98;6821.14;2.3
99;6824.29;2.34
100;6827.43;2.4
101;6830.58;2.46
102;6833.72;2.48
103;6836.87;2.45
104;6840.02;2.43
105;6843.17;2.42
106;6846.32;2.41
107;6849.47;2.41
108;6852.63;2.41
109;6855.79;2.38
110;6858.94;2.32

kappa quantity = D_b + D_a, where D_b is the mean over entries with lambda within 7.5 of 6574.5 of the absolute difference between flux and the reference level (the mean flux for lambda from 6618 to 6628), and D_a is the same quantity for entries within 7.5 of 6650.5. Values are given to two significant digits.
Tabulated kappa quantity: 0.57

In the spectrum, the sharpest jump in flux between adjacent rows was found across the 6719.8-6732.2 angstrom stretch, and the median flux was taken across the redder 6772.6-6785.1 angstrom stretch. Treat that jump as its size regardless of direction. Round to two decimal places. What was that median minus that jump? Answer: 2.15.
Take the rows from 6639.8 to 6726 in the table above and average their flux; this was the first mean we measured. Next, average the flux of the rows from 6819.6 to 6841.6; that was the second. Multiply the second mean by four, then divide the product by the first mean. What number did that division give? 4.7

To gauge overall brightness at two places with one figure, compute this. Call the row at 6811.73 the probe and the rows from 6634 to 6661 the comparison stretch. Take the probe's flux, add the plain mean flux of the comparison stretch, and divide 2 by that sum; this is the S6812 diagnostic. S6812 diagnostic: 0.478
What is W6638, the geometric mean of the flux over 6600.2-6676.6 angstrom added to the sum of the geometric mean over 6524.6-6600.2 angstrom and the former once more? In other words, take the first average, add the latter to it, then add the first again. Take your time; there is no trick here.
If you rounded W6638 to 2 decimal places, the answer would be 5.85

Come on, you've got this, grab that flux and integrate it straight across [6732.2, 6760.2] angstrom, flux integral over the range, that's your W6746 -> 57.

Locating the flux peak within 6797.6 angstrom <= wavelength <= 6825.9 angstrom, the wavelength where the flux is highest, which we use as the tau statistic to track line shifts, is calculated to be 6824.29 angstrom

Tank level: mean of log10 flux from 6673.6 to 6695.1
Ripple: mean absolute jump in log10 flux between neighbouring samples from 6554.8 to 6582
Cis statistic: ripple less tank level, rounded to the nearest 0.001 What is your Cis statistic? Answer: -0.306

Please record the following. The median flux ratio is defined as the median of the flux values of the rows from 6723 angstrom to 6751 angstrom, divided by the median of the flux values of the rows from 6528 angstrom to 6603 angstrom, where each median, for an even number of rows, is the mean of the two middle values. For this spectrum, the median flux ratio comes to 0.966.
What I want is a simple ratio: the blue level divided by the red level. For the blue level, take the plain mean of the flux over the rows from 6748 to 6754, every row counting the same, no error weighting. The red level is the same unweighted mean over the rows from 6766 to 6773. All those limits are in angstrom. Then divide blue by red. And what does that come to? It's 0.984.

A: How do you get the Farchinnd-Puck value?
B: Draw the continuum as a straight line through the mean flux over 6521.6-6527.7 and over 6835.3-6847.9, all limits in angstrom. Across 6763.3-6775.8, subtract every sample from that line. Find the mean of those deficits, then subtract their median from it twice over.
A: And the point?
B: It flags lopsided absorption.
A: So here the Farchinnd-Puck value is -0.19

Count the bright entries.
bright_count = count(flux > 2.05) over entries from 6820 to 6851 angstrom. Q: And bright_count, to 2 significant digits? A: 10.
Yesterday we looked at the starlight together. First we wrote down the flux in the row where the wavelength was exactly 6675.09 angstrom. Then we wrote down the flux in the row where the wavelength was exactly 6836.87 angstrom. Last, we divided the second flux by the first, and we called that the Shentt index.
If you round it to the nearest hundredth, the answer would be 1.17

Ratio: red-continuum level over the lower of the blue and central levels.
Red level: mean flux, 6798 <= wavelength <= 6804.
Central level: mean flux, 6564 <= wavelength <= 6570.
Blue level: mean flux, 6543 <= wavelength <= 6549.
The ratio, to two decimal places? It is 1.08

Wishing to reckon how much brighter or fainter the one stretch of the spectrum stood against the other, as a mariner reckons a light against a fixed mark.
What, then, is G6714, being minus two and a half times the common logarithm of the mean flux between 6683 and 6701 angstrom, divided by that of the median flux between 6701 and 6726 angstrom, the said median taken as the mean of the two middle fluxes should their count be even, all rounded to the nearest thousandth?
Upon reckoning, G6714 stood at -0.017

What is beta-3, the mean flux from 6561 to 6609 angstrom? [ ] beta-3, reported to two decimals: 1.99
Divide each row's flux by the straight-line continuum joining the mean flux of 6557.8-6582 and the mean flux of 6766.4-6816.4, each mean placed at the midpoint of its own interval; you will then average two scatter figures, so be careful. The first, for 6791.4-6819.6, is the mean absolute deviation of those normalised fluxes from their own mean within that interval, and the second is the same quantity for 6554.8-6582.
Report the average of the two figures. 0.0247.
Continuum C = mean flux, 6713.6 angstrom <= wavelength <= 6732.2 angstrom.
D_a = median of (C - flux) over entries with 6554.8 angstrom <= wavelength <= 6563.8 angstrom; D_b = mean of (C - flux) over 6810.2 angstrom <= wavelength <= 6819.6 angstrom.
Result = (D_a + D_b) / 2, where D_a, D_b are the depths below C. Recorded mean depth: -0.10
